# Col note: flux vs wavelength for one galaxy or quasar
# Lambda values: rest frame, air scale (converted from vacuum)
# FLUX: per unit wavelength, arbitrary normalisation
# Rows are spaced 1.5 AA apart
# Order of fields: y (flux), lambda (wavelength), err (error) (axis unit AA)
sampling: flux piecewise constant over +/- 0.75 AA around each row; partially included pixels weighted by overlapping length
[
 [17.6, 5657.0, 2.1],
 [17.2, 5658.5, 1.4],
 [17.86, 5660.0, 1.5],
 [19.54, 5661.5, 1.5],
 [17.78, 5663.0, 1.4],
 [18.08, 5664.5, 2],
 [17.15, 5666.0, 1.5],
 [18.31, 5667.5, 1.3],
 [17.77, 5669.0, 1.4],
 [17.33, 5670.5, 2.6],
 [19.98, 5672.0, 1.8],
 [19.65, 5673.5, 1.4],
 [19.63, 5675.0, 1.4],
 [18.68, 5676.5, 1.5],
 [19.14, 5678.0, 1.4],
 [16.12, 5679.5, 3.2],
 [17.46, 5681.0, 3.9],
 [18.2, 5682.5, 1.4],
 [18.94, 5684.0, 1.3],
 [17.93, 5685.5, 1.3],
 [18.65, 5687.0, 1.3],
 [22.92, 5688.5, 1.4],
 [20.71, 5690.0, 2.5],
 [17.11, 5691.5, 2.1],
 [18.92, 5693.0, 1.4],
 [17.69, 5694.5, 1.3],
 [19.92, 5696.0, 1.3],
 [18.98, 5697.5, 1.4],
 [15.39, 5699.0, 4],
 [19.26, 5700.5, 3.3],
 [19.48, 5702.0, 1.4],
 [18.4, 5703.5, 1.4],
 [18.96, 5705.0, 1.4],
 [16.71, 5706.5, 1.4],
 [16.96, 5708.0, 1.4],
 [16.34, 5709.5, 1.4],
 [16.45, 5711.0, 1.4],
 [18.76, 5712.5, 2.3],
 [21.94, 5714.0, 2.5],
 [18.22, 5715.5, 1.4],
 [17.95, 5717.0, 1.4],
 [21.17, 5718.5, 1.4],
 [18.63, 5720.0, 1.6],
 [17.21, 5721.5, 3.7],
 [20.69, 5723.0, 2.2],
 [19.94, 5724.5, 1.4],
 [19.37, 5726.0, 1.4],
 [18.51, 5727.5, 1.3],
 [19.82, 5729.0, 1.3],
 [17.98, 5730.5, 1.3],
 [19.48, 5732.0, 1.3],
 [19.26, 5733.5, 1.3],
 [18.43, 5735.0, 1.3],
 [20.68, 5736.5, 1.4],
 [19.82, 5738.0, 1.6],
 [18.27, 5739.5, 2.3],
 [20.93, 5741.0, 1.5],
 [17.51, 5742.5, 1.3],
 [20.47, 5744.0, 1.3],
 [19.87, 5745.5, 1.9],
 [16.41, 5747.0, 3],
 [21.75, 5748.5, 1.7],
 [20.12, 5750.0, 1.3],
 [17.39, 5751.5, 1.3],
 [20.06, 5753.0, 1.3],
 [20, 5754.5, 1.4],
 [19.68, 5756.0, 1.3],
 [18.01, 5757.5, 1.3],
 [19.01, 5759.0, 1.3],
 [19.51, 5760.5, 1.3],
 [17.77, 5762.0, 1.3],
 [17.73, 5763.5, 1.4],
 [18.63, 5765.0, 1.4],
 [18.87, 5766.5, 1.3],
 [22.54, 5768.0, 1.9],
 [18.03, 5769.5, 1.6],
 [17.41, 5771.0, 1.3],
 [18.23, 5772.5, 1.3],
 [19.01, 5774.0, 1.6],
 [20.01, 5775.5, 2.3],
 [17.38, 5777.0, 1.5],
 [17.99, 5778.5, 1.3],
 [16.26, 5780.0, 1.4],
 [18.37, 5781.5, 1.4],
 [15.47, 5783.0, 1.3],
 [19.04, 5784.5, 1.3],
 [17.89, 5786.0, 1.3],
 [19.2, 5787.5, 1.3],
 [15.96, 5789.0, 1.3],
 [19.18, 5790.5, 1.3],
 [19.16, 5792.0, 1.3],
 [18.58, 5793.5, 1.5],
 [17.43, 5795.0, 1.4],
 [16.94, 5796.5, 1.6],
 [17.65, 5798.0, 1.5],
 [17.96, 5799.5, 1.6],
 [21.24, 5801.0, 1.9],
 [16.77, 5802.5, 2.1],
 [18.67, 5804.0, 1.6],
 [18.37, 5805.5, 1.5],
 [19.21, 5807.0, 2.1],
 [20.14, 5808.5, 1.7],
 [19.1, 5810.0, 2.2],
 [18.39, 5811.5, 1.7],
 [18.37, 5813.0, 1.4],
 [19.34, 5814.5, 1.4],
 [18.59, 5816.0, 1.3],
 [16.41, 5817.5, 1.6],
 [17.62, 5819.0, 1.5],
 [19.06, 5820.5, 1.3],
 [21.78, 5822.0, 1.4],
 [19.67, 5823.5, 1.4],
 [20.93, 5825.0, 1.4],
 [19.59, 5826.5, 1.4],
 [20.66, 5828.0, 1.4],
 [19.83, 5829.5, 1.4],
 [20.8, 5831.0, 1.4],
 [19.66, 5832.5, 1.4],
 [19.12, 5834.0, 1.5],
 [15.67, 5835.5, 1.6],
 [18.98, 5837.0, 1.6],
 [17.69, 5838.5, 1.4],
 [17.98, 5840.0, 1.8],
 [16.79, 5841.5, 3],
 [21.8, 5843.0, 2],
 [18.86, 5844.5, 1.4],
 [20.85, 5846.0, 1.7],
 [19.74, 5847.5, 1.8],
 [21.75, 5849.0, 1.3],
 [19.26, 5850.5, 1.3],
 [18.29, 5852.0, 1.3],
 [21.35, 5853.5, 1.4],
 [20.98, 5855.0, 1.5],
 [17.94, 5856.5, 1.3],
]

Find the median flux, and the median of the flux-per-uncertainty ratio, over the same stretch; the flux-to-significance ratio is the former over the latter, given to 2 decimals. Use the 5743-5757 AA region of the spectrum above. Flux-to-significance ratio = 1.40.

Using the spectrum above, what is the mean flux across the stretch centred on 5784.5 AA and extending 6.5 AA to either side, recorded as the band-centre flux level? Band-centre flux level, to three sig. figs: 17.7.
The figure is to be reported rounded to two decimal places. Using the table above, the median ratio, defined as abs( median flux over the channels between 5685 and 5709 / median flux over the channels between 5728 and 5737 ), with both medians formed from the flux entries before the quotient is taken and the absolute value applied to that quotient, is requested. 0.97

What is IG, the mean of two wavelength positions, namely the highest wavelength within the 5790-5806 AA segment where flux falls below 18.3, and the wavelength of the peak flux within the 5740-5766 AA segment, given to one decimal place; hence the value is 5775.5 AA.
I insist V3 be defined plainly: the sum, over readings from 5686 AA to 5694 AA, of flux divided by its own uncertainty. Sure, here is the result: 60.7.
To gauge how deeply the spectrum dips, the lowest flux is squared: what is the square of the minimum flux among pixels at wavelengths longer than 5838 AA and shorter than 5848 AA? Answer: 282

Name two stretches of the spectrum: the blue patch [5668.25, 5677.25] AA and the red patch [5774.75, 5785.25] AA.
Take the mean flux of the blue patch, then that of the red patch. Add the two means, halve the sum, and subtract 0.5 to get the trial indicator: 17.8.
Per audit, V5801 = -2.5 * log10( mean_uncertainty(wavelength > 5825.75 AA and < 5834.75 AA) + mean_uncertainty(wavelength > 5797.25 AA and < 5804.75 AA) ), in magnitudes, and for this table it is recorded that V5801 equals -1.248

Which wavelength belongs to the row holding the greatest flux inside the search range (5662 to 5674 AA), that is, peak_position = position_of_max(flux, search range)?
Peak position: 5672.0 AA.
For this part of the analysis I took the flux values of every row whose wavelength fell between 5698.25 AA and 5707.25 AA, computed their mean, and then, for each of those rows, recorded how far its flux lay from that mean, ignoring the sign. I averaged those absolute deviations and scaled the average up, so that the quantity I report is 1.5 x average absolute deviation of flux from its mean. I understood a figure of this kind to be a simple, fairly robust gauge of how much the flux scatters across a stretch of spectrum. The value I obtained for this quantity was 2.0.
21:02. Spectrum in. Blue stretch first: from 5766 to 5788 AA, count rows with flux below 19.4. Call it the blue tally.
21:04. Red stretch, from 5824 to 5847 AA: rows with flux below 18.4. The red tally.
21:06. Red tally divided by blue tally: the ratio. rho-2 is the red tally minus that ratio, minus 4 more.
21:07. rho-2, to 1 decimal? -0.3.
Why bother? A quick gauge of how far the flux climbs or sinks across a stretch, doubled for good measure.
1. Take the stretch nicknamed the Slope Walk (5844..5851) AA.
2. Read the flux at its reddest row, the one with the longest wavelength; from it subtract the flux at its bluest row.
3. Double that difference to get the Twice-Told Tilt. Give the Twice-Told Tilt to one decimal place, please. 0.8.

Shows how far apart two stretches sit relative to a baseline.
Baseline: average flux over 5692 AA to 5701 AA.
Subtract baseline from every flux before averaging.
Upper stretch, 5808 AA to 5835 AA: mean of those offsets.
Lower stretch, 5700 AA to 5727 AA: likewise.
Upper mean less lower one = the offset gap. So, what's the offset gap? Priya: 0.7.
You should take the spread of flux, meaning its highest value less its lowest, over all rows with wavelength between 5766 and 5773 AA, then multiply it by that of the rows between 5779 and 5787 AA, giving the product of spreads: 18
